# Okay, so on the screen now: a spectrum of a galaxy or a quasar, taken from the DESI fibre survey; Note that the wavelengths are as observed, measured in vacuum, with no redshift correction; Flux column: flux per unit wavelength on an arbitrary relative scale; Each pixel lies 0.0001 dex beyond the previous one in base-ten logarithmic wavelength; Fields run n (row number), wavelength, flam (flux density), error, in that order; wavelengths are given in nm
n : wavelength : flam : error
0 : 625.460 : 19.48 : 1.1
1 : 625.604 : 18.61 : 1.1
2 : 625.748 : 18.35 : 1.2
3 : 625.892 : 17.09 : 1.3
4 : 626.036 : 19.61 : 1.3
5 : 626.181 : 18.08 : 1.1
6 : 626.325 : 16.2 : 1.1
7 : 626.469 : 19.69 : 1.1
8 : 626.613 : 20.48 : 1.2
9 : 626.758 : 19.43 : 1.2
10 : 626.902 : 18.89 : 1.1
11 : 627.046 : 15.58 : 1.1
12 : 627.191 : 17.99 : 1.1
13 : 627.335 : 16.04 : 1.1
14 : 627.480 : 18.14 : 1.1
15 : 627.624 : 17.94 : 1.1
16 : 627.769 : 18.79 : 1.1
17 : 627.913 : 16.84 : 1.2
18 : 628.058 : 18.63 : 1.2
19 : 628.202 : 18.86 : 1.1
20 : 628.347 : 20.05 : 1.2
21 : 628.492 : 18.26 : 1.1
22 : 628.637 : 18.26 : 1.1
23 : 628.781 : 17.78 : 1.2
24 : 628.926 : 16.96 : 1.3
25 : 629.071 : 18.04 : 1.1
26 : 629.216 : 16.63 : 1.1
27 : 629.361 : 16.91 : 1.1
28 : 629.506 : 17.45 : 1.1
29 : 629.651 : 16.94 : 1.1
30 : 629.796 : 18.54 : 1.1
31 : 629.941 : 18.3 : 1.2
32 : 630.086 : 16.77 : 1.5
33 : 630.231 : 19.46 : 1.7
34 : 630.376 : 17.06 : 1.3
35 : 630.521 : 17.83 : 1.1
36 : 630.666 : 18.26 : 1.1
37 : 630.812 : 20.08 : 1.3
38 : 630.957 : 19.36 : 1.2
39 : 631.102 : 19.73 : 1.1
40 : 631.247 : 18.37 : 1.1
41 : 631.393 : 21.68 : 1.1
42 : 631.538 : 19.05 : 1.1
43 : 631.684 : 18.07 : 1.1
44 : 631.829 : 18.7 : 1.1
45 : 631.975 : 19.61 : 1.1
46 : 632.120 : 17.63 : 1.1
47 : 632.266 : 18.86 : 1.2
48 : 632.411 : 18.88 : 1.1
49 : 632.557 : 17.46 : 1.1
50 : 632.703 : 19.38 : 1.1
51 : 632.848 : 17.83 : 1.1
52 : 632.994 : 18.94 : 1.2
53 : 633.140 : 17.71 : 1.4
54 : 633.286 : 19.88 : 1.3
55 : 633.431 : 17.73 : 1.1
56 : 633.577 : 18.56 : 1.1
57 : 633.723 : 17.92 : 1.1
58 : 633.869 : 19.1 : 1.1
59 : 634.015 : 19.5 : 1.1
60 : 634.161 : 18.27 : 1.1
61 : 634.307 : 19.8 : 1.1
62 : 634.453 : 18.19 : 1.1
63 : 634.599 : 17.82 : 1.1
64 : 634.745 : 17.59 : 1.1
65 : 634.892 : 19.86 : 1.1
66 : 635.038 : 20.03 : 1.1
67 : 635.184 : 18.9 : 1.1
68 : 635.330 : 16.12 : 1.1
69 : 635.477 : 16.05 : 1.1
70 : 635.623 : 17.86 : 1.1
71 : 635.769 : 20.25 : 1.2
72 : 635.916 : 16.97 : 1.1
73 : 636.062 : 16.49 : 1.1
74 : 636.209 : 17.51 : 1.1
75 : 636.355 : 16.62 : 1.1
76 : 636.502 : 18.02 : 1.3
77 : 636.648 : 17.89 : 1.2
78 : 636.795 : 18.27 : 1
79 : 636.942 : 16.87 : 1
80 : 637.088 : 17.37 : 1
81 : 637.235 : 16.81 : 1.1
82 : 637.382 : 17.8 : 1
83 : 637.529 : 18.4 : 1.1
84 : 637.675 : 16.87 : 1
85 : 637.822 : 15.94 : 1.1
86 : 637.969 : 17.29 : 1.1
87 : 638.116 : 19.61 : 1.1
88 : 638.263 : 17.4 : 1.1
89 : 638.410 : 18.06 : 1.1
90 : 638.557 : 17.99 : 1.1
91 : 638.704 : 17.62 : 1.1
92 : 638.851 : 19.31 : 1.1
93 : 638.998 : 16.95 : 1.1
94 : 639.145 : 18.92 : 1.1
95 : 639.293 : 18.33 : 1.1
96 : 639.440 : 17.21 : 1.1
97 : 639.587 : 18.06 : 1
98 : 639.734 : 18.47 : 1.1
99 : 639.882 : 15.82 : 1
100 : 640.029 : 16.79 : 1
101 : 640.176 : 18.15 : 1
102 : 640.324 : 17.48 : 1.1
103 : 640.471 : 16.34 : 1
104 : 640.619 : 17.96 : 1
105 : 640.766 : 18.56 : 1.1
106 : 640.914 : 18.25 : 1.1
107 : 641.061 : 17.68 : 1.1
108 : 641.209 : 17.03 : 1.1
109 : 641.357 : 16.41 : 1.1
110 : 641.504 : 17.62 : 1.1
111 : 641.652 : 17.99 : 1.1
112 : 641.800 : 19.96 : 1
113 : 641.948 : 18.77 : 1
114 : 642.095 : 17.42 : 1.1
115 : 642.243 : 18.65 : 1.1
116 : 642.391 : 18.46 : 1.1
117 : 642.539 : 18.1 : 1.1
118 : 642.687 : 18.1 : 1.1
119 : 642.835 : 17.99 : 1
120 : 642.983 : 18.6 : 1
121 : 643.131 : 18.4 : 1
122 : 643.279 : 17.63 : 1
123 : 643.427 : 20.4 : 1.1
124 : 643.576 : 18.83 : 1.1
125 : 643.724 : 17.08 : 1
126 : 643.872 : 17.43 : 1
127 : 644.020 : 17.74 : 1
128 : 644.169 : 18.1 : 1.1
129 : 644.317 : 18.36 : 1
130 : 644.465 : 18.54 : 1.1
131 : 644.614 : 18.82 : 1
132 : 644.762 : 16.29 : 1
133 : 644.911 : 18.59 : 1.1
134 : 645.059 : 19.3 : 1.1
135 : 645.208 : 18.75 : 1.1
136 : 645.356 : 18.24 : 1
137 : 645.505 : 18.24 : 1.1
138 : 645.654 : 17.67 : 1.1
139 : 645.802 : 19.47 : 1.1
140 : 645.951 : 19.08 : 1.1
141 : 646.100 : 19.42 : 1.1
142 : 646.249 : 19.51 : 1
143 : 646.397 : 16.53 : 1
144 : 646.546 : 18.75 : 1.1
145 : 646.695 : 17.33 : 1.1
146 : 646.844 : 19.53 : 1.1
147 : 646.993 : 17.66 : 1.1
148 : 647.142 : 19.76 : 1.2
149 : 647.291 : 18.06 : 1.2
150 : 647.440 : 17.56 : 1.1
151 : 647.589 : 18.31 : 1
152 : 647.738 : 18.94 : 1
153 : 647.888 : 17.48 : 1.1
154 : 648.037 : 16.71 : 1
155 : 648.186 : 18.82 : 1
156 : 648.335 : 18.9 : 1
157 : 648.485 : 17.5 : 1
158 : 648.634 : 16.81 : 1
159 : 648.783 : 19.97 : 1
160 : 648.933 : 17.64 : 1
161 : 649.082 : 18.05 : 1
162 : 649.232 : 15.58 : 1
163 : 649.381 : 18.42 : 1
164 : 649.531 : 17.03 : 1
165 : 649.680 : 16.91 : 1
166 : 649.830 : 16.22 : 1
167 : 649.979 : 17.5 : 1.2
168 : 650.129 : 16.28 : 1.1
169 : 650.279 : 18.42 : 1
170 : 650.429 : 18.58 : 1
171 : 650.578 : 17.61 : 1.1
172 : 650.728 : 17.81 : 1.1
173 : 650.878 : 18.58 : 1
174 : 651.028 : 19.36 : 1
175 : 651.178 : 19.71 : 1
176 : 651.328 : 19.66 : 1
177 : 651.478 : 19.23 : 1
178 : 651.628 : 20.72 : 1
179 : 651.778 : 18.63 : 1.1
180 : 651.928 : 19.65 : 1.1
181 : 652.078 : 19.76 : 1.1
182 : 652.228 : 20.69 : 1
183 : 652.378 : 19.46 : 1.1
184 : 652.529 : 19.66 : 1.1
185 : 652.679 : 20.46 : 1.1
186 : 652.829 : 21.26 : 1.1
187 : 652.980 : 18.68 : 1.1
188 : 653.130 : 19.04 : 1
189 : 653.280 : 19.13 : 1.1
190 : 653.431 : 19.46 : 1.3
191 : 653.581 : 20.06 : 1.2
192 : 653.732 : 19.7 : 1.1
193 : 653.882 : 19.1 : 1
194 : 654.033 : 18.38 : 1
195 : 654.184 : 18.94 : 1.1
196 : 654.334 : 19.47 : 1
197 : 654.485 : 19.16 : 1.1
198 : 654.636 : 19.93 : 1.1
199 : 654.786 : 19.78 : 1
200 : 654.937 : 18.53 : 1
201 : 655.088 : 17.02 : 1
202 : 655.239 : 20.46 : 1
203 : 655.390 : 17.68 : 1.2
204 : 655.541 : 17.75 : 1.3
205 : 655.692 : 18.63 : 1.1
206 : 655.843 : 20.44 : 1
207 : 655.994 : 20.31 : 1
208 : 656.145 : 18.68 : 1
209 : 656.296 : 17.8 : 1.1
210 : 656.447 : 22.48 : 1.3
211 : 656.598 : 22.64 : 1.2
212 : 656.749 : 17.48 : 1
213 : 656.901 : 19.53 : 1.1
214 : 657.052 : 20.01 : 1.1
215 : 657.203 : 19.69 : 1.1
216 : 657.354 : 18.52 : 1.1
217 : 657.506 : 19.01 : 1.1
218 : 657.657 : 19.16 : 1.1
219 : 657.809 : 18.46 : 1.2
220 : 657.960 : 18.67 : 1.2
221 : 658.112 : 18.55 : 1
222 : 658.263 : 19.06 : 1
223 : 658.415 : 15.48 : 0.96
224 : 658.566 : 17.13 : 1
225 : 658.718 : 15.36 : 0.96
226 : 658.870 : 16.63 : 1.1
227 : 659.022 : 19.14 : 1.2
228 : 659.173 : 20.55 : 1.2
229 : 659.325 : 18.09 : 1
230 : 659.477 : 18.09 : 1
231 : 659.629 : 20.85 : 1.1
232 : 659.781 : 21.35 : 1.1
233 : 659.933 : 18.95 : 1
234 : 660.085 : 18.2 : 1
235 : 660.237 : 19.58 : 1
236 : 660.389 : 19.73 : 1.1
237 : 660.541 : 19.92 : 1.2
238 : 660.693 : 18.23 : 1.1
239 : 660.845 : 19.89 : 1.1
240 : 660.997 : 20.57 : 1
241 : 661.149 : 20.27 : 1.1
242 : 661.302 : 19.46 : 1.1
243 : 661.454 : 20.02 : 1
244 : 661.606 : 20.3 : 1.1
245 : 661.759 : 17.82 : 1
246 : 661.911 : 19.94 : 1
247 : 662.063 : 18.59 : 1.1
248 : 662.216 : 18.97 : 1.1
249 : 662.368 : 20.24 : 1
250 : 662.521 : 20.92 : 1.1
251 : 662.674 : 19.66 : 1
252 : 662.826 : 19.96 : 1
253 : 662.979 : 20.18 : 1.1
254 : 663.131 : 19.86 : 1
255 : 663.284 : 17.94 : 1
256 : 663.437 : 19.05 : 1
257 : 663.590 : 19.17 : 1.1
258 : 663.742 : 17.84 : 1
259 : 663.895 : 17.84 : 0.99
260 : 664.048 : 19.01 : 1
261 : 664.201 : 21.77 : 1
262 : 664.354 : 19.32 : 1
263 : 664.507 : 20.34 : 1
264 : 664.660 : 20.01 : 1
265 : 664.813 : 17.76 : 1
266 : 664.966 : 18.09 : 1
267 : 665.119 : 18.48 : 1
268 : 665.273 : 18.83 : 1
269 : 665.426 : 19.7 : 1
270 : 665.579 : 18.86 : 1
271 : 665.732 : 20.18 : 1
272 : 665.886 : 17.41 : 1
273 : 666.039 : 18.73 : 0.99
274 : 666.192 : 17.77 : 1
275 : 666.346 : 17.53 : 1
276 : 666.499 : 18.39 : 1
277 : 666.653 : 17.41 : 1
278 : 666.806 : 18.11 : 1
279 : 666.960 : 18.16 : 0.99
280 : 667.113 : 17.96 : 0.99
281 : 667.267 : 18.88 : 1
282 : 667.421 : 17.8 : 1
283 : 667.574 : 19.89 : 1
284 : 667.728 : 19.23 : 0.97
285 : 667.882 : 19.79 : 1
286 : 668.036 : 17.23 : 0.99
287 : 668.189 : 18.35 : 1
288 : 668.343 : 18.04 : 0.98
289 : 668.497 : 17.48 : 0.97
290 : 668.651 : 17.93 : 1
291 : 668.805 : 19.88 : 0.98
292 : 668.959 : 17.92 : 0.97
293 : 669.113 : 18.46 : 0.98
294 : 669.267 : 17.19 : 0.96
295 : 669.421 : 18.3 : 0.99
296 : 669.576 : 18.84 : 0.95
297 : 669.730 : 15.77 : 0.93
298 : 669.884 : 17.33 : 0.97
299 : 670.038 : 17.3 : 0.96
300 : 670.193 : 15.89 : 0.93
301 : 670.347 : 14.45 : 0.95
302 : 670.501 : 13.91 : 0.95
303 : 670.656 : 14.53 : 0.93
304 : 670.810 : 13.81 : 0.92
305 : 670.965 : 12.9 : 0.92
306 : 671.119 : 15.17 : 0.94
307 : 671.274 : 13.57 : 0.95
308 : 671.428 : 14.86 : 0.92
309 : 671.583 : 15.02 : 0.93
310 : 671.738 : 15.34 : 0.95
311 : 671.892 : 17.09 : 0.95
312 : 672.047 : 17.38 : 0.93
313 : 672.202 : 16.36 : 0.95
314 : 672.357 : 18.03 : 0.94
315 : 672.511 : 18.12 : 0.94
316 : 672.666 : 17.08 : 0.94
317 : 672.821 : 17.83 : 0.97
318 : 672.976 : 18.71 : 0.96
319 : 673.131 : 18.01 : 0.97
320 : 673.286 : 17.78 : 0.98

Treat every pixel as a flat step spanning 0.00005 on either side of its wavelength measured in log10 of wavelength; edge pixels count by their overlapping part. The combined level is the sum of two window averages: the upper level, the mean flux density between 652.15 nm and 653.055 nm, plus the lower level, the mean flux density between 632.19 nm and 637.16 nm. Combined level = 38.2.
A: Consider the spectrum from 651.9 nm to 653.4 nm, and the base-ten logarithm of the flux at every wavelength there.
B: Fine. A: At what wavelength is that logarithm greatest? 652.829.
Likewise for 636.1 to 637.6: 637.529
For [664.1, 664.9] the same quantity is 664.201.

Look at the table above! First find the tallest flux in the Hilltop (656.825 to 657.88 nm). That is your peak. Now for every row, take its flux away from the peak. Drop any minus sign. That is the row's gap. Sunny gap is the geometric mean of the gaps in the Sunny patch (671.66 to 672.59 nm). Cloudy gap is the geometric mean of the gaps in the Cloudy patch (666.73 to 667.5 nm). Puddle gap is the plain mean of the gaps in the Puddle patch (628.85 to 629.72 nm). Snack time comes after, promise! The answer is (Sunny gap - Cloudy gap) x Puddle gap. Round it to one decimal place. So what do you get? 2.9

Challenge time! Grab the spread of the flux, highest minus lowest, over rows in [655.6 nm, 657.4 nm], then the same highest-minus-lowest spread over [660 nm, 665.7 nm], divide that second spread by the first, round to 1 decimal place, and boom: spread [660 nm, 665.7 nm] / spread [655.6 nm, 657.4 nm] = 0.8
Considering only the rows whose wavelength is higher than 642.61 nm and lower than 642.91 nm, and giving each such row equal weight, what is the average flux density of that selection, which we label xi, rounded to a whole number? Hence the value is 18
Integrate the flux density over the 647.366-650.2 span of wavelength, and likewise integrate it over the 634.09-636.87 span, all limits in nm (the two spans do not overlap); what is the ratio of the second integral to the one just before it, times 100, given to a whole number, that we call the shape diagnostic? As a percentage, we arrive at 100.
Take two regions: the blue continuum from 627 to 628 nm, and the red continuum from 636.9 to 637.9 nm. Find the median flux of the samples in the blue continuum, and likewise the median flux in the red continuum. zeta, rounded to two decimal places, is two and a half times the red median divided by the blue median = 2.35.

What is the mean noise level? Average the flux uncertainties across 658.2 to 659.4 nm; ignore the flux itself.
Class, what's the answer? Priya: 1.05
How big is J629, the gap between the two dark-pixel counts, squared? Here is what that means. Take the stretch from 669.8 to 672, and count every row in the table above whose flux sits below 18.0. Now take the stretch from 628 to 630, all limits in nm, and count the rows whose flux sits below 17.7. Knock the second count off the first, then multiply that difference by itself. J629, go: 81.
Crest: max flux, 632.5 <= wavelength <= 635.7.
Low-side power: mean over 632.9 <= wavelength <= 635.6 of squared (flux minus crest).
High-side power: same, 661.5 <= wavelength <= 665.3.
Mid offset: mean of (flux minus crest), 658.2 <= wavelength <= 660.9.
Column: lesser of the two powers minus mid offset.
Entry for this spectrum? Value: 3.0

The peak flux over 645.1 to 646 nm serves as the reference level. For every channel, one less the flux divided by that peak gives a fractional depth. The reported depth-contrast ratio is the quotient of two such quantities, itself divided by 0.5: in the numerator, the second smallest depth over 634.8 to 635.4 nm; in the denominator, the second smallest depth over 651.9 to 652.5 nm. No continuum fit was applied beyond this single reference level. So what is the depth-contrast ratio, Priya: 2.7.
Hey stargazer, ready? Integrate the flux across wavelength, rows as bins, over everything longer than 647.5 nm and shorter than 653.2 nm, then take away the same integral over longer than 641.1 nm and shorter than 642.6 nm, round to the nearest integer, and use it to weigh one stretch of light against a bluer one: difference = 79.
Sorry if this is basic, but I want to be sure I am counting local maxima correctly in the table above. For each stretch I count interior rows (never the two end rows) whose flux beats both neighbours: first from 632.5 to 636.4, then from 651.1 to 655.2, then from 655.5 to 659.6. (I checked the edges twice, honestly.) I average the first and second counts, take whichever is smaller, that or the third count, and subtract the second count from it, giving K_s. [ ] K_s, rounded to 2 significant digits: 1.5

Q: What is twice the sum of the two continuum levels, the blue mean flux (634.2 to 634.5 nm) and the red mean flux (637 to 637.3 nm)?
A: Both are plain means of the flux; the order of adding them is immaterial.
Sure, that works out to 72.2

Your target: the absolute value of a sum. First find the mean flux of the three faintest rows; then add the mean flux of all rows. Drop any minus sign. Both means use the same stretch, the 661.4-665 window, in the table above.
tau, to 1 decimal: 37.2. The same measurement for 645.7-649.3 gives 34.5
